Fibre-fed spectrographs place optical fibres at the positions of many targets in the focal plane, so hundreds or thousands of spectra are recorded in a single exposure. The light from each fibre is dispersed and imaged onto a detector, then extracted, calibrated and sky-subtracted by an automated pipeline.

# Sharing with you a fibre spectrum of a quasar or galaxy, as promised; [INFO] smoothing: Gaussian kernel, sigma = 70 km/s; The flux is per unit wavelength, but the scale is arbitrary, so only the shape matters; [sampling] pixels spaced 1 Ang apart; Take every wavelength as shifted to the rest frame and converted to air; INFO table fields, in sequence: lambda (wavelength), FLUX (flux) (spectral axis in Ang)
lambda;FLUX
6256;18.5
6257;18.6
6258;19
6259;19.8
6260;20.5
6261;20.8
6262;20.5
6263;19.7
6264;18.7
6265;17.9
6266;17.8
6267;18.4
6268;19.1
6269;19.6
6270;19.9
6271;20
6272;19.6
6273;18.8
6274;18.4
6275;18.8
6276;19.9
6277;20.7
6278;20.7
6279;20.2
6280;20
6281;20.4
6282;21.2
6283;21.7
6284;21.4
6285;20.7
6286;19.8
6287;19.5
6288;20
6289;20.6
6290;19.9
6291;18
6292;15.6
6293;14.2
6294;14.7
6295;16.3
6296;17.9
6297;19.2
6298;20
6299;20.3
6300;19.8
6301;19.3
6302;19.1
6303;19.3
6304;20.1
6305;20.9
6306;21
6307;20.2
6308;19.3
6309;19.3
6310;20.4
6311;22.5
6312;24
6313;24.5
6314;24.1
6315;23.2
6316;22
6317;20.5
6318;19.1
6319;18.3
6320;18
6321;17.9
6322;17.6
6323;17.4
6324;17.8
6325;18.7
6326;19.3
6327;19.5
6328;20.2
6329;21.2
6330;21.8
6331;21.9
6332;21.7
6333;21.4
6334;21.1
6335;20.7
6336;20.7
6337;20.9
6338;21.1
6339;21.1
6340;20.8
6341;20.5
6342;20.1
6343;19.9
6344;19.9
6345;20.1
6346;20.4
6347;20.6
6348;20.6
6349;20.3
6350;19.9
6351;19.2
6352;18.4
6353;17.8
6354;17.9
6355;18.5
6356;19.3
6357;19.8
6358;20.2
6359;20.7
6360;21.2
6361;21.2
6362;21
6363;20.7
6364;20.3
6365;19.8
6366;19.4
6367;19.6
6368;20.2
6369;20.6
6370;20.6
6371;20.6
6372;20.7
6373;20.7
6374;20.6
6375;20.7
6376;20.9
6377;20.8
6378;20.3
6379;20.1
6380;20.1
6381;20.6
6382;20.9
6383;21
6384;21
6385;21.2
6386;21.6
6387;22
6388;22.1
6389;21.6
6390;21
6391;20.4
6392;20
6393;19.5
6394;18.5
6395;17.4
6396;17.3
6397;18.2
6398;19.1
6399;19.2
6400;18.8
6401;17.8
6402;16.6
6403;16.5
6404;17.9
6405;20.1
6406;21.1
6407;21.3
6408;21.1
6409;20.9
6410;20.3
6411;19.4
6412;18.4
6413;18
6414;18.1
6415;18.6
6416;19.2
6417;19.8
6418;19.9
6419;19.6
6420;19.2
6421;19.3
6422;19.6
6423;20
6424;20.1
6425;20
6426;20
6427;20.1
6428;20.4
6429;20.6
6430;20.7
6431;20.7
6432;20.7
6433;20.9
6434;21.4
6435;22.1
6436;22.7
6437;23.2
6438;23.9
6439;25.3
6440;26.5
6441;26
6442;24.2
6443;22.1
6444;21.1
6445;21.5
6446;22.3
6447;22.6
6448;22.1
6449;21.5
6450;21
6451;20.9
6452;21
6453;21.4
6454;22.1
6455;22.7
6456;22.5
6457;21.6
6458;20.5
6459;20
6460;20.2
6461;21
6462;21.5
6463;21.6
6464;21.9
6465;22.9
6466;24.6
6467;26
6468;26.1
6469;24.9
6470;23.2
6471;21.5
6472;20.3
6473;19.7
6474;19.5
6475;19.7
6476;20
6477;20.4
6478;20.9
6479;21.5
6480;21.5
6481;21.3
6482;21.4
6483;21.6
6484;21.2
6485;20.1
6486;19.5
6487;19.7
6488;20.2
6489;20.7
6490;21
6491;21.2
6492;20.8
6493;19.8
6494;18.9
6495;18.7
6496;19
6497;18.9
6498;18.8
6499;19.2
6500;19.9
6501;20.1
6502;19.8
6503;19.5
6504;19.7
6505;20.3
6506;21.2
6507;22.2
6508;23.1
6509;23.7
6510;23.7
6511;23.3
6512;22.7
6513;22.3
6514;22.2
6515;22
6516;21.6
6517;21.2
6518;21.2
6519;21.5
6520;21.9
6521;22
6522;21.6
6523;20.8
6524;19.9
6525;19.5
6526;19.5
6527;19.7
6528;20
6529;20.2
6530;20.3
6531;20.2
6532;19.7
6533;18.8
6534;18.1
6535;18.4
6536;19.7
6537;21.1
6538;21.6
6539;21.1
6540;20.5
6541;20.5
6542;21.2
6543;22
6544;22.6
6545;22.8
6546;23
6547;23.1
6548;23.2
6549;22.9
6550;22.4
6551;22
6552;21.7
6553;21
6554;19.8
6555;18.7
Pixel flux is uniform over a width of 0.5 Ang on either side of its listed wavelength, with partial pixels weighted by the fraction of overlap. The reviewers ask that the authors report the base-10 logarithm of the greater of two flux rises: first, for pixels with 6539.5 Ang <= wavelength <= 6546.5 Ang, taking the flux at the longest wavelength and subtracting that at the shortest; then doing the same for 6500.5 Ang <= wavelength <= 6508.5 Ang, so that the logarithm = 0.48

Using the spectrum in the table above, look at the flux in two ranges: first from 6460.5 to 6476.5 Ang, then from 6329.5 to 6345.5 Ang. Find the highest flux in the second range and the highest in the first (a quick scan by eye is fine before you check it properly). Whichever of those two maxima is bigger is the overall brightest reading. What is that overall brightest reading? 26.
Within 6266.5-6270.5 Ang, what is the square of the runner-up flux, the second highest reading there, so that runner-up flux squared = 384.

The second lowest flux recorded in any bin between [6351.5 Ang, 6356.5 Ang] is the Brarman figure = 17.9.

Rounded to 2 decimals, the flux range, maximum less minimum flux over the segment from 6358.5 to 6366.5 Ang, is 1.80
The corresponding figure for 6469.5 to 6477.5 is 3.70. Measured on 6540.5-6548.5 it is 2.70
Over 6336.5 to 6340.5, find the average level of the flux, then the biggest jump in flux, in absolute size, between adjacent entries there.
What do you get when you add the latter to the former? 21.3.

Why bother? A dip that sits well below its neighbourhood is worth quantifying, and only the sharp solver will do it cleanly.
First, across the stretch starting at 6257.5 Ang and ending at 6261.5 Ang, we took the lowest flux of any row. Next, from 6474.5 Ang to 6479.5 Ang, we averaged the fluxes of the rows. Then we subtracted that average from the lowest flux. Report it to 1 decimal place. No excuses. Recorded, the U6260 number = -1.5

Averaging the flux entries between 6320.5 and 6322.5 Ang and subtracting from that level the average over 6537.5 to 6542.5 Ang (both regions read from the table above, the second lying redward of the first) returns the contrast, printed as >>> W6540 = -3.2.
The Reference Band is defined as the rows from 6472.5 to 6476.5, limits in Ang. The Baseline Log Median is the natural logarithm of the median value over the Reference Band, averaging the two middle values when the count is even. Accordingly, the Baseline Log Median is 2.98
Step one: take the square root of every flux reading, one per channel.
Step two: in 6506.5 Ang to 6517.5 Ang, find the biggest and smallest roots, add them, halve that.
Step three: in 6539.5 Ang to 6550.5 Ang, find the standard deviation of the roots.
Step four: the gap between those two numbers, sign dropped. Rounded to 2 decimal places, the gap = 4.63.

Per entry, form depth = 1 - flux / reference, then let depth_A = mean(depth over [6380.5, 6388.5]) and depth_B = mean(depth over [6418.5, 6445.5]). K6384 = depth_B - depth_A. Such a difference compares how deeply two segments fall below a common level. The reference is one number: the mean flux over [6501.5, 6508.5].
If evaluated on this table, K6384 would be -0.01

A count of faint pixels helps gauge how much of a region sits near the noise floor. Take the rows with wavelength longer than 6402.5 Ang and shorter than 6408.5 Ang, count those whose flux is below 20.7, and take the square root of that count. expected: 1.7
